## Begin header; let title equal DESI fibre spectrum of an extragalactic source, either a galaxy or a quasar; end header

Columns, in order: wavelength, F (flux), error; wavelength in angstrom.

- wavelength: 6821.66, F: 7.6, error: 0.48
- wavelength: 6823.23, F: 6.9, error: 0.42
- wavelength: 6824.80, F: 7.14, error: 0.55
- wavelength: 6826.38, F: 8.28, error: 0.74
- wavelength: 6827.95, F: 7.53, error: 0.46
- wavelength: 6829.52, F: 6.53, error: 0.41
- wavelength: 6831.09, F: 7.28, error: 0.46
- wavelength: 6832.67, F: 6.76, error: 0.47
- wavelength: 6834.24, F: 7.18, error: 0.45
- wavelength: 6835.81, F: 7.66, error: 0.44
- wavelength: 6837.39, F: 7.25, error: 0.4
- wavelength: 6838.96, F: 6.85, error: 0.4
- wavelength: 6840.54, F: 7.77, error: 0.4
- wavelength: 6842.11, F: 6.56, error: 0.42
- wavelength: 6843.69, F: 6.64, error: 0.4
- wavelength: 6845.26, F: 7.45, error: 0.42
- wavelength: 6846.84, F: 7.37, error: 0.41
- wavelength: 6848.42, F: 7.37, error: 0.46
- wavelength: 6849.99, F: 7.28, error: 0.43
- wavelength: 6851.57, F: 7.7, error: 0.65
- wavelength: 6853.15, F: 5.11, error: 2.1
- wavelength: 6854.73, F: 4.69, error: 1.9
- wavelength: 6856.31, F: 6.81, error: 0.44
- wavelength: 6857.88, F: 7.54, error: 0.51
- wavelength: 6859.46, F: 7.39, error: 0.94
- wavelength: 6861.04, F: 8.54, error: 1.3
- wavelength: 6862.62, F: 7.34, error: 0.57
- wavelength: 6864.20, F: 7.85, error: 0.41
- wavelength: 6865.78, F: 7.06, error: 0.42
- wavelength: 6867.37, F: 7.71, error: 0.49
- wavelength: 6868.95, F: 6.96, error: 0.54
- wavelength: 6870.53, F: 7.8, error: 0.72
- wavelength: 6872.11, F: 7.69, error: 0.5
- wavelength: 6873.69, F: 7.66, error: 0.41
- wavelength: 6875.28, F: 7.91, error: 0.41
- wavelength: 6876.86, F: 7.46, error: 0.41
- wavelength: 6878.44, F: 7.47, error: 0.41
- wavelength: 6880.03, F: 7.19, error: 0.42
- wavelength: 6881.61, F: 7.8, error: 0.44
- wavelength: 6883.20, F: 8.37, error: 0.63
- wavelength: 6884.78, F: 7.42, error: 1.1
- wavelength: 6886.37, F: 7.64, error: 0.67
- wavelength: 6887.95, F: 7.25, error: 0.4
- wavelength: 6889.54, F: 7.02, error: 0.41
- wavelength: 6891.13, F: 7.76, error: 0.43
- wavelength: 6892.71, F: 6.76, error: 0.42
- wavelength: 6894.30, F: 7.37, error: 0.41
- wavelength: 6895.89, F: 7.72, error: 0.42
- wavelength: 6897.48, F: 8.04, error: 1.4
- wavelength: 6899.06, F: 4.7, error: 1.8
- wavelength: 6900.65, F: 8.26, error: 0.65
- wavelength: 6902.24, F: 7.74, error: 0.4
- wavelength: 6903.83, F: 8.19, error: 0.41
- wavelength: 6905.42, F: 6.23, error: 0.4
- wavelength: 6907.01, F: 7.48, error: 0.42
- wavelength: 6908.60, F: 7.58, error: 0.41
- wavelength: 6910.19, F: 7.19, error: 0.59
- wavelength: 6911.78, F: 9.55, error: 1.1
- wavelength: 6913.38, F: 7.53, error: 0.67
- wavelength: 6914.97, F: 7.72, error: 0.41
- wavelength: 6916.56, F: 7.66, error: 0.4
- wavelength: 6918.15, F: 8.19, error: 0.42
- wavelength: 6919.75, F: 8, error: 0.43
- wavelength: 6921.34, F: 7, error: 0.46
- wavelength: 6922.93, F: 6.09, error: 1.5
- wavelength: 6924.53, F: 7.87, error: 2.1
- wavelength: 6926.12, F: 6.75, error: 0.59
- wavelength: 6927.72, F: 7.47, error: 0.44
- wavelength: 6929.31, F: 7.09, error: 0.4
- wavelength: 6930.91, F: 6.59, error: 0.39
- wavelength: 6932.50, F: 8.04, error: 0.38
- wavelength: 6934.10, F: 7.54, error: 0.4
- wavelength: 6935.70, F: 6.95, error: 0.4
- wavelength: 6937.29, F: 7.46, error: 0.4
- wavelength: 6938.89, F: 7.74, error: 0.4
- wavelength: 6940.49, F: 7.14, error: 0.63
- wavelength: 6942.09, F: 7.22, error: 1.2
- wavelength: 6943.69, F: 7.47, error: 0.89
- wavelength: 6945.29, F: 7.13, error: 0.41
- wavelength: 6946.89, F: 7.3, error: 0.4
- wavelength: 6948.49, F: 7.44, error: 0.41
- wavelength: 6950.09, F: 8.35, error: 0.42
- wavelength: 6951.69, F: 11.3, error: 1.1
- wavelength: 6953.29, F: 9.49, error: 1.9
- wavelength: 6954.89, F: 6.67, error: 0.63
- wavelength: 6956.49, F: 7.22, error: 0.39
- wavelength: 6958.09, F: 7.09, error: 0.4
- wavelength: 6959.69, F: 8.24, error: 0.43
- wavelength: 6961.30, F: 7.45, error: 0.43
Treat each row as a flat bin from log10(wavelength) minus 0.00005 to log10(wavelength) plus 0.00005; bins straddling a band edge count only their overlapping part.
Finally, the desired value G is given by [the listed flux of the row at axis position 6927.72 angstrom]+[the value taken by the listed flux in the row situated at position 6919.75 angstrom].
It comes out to 15.5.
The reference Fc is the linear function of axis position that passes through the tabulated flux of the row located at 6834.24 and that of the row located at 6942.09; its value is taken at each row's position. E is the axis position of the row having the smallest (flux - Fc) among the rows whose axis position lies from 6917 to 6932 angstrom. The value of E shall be 6922.93 angstrom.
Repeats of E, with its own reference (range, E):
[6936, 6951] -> 6945.29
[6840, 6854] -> 6853.15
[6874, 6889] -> 6880.03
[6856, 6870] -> 6856.31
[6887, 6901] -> 6899.06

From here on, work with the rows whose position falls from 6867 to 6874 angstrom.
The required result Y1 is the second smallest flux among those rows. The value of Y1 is 7.66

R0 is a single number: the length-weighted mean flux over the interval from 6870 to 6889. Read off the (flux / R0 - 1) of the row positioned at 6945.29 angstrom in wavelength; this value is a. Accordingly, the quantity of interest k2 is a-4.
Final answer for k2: -4.07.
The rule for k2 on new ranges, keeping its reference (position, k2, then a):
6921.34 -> -4.08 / -0.082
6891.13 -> -3.98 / 0.017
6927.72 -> -4.02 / -0.021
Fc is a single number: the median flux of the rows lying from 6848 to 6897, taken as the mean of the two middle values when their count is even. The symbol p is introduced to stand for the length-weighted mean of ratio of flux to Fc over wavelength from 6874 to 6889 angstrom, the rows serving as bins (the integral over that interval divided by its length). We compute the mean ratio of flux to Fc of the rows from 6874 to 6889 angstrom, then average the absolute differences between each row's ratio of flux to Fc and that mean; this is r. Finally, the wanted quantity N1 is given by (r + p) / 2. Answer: 0.528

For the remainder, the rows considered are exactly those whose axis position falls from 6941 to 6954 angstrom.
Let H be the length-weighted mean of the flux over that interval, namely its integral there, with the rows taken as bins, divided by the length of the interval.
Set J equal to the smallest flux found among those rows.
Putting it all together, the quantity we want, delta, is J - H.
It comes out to -1.0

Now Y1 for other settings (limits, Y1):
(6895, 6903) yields 7.72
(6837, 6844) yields 6.64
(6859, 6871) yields 7.06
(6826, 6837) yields 6.76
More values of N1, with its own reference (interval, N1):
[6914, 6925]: 0.539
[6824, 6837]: 0.515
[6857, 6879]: 0.528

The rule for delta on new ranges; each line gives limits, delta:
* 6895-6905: -2.7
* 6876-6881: -0.2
